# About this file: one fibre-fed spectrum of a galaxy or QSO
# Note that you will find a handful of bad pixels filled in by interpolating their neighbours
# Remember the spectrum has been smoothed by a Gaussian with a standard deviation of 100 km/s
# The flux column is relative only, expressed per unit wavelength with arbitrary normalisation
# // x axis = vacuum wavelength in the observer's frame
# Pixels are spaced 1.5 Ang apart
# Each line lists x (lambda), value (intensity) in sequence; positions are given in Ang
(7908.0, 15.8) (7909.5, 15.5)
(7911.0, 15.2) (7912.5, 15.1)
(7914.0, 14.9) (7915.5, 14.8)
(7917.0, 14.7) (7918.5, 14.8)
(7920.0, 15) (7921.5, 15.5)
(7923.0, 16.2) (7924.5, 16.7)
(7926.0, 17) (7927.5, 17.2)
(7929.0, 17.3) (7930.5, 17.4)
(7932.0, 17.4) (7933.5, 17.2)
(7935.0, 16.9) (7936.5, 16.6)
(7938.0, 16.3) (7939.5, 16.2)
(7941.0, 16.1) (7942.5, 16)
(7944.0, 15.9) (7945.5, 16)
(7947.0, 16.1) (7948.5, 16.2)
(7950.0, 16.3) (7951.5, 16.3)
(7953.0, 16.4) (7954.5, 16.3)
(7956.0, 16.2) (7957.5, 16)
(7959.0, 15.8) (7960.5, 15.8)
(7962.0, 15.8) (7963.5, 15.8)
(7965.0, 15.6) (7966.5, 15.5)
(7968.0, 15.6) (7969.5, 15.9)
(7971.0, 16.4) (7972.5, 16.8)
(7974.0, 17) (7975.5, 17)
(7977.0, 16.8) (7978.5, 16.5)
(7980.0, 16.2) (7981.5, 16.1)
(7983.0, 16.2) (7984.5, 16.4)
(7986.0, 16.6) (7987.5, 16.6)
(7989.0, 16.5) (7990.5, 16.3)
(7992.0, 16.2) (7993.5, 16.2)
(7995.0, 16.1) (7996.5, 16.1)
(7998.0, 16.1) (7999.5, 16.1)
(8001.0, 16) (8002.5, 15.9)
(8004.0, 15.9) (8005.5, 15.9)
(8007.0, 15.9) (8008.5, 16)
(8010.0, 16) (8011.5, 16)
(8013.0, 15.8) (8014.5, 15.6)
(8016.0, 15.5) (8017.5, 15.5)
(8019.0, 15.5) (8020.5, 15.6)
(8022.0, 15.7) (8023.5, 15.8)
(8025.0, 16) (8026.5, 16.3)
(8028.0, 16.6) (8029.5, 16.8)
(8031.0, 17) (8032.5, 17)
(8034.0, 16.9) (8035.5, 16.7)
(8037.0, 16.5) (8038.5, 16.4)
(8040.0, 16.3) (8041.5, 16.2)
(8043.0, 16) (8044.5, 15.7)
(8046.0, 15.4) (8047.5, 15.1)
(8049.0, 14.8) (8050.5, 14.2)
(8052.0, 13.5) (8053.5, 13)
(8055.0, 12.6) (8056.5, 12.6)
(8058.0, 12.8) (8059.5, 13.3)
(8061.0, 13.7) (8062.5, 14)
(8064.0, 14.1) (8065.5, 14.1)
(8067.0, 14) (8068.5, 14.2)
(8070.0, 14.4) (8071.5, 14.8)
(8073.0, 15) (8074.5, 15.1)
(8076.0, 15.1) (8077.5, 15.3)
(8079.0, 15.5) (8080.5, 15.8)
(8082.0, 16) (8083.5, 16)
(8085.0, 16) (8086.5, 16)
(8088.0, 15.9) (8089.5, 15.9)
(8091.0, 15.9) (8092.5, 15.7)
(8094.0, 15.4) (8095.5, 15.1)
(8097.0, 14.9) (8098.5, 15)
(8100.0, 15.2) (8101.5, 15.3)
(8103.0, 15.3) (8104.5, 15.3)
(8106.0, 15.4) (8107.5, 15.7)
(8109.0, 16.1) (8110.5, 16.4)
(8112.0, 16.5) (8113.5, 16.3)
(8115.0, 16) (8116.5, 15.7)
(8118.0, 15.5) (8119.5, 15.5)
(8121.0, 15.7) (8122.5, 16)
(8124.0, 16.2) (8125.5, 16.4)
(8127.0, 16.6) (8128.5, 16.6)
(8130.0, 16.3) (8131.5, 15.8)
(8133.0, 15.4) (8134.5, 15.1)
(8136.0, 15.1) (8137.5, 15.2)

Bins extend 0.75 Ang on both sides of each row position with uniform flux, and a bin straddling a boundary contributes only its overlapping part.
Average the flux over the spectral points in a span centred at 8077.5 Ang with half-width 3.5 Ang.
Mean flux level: 15.4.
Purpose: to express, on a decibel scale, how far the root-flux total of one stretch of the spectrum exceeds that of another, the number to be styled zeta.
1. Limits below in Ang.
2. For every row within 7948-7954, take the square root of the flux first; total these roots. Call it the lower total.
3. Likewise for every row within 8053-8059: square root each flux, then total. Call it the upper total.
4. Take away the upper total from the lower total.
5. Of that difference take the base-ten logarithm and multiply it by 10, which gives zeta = 2.7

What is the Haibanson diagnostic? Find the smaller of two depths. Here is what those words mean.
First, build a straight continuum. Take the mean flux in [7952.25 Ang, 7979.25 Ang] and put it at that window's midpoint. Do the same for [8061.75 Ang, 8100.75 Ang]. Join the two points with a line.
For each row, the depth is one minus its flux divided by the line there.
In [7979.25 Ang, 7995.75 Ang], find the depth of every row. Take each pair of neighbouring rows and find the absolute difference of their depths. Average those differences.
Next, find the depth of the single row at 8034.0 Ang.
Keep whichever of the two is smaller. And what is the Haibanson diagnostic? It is -0.085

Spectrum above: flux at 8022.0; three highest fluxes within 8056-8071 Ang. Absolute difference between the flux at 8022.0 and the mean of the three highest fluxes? 1.5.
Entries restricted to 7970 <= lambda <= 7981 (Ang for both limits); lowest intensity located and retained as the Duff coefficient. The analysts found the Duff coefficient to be 16.2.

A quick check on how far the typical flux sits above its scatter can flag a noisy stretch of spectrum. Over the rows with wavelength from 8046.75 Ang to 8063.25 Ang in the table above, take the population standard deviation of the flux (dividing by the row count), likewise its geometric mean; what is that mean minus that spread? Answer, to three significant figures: 12.8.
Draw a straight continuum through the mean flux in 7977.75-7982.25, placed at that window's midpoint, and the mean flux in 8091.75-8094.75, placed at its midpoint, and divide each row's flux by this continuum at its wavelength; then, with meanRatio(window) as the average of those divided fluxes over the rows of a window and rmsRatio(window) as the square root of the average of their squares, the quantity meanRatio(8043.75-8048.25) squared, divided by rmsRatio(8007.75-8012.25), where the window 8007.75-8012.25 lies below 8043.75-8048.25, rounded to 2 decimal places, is 0.95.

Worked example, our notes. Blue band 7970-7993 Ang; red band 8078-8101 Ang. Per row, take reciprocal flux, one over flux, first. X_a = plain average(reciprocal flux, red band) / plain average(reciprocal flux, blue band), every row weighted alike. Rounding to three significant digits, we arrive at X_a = 1.06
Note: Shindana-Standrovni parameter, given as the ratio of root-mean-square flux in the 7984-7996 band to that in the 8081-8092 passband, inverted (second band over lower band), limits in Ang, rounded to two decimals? 0.98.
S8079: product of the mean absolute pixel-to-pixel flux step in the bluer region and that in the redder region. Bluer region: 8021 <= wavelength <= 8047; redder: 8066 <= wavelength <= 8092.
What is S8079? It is 0.024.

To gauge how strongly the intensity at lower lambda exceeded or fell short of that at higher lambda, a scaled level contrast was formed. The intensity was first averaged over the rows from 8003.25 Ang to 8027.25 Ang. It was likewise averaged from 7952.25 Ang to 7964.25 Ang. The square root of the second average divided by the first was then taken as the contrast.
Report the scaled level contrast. 1.01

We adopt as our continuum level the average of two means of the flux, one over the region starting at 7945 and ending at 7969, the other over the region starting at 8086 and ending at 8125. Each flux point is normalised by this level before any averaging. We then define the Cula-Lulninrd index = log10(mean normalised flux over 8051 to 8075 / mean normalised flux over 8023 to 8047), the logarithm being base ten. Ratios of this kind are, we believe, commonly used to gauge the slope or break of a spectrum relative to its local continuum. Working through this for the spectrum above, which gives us -0.073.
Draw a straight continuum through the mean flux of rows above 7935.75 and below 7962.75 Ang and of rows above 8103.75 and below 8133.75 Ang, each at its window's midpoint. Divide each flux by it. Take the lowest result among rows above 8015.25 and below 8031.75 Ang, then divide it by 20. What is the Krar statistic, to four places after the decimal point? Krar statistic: 0.0482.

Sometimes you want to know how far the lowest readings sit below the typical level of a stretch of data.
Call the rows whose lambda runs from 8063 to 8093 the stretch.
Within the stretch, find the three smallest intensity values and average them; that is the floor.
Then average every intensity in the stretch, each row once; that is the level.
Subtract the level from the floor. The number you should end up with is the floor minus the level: -1.2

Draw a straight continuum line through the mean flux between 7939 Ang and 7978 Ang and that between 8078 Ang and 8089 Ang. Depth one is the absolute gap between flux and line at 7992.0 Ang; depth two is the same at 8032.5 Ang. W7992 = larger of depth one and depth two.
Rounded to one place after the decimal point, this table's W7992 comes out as 1.0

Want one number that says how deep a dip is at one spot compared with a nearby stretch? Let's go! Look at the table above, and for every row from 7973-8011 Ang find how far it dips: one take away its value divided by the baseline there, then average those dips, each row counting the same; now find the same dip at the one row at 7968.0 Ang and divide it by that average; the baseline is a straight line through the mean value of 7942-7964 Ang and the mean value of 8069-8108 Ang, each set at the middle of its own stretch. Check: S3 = -1.0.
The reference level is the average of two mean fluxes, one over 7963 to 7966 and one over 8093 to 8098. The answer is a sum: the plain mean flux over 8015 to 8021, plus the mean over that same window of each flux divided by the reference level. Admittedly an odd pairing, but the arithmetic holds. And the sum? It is 16.5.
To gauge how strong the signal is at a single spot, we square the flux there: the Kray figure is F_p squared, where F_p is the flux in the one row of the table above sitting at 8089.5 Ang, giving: 253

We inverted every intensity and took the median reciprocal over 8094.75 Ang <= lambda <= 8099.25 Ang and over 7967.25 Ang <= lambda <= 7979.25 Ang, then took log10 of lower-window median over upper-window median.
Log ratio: -0.05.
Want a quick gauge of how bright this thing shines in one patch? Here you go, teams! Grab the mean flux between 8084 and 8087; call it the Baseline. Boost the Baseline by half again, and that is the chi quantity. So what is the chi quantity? 24.0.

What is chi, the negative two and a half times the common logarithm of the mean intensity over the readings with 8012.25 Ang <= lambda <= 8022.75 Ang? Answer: -2.98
